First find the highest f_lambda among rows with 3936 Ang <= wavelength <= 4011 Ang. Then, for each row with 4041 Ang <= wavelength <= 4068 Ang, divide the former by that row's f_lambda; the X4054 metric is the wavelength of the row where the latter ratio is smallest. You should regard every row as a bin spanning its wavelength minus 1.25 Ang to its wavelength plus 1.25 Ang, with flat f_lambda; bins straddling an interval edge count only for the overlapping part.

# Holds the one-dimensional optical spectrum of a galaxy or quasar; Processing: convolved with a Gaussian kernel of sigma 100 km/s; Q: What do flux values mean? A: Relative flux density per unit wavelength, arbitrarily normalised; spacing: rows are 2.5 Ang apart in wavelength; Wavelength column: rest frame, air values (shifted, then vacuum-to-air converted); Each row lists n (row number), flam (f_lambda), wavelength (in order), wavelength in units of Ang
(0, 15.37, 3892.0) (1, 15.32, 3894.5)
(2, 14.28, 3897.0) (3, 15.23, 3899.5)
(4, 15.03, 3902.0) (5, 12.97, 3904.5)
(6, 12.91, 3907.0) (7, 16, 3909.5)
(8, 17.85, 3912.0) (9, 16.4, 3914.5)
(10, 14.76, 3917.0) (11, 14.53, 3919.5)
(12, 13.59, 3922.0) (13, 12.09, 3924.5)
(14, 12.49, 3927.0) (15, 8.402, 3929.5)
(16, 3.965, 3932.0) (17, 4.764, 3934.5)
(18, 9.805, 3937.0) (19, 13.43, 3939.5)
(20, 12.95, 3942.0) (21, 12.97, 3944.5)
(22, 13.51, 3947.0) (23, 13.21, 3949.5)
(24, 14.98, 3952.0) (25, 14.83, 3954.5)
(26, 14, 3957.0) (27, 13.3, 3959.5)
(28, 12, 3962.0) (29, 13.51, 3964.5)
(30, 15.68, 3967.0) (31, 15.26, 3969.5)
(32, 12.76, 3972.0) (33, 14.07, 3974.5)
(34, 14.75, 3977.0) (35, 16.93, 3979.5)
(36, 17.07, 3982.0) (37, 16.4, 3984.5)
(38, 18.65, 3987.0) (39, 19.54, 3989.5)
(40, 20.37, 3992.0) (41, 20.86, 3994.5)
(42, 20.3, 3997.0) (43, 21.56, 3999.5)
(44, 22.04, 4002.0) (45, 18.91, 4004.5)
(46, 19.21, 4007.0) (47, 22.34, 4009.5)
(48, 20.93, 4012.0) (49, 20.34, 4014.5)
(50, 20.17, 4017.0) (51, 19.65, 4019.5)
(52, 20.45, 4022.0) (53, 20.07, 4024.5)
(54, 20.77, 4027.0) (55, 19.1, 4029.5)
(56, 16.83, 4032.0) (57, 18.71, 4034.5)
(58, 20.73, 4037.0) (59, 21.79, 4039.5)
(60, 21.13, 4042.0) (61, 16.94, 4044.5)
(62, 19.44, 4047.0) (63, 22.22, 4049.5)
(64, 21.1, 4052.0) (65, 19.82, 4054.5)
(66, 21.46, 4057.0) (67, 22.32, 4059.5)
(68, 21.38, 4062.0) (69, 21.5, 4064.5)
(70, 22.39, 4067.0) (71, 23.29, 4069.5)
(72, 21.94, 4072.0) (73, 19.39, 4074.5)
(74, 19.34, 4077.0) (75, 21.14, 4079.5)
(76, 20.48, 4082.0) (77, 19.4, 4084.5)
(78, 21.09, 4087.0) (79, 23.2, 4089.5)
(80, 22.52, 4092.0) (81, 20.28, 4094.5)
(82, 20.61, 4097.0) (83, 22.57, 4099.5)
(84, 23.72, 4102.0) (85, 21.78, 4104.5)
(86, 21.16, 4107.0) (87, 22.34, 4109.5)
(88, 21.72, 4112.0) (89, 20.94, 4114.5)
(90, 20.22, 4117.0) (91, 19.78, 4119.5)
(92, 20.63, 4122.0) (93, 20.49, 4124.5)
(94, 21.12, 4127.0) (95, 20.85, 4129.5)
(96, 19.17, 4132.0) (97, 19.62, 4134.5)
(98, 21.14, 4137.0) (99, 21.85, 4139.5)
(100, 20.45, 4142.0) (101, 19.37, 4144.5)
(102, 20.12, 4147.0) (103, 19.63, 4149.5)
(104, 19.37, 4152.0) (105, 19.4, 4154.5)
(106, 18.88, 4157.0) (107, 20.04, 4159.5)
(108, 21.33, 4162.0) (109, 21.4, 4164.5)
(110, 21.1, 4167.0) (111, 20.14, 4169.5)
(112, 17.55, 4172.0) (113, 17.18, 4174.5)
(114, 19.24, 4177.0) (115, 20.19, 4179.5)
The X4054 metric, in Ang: 4067.0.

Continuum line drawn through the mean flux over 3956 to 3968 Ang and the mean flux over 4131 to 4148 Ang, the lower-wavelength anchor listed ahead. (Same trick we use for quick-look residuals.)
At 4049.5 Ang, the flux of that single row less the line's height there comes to 5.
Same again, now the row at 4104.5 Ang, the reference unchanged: 3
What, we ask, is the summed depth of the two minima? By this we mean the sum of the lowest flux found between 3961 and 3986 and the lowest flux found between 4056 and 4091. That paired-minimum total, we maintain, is 31.3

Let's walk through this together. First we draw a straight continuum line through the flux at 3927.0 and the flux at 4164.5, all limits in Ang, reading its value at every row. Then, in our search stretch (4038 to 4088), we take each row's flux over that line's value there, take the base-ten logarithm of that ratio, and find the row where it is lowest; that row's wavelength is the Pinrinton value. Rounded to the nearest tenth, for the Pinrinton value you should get 4044.5 Ang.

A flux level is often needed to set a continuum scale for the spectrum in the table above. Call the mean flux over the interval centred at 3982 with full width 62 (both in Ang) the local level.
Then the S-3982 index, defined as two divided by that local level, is 0.116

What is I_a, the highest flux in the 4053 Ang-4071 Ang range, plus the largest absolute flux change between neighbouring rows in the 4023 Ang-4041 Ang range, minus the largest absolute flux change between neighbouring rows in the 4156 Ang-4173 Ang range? 23.0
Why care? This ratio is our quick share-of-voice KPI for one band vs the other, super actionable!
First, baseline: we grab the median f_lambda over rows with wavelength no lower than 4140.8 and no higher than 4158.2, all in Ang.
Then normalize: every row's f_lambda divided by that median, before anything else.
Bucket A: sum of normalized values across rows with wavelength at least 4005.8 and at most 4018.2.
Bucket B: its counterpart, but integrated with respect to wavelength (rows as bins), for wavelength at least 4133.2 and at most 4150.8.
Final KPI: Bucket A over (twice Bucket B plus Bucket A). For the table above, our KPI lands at 0.13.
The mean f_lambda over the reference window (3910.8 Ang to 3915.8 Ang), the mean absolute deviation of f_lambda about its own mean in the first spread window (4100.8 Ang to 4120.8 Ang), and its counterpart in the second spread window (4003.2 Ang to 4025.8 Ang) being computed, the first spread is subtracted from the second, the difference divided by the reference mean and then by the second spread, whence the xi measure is -0.02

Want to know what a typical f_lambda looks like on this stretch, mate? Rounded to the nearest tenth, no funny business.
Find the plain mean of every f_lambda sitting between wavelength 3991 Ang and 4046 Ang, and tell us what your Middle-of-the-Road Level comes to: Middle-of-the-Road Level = 20.1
